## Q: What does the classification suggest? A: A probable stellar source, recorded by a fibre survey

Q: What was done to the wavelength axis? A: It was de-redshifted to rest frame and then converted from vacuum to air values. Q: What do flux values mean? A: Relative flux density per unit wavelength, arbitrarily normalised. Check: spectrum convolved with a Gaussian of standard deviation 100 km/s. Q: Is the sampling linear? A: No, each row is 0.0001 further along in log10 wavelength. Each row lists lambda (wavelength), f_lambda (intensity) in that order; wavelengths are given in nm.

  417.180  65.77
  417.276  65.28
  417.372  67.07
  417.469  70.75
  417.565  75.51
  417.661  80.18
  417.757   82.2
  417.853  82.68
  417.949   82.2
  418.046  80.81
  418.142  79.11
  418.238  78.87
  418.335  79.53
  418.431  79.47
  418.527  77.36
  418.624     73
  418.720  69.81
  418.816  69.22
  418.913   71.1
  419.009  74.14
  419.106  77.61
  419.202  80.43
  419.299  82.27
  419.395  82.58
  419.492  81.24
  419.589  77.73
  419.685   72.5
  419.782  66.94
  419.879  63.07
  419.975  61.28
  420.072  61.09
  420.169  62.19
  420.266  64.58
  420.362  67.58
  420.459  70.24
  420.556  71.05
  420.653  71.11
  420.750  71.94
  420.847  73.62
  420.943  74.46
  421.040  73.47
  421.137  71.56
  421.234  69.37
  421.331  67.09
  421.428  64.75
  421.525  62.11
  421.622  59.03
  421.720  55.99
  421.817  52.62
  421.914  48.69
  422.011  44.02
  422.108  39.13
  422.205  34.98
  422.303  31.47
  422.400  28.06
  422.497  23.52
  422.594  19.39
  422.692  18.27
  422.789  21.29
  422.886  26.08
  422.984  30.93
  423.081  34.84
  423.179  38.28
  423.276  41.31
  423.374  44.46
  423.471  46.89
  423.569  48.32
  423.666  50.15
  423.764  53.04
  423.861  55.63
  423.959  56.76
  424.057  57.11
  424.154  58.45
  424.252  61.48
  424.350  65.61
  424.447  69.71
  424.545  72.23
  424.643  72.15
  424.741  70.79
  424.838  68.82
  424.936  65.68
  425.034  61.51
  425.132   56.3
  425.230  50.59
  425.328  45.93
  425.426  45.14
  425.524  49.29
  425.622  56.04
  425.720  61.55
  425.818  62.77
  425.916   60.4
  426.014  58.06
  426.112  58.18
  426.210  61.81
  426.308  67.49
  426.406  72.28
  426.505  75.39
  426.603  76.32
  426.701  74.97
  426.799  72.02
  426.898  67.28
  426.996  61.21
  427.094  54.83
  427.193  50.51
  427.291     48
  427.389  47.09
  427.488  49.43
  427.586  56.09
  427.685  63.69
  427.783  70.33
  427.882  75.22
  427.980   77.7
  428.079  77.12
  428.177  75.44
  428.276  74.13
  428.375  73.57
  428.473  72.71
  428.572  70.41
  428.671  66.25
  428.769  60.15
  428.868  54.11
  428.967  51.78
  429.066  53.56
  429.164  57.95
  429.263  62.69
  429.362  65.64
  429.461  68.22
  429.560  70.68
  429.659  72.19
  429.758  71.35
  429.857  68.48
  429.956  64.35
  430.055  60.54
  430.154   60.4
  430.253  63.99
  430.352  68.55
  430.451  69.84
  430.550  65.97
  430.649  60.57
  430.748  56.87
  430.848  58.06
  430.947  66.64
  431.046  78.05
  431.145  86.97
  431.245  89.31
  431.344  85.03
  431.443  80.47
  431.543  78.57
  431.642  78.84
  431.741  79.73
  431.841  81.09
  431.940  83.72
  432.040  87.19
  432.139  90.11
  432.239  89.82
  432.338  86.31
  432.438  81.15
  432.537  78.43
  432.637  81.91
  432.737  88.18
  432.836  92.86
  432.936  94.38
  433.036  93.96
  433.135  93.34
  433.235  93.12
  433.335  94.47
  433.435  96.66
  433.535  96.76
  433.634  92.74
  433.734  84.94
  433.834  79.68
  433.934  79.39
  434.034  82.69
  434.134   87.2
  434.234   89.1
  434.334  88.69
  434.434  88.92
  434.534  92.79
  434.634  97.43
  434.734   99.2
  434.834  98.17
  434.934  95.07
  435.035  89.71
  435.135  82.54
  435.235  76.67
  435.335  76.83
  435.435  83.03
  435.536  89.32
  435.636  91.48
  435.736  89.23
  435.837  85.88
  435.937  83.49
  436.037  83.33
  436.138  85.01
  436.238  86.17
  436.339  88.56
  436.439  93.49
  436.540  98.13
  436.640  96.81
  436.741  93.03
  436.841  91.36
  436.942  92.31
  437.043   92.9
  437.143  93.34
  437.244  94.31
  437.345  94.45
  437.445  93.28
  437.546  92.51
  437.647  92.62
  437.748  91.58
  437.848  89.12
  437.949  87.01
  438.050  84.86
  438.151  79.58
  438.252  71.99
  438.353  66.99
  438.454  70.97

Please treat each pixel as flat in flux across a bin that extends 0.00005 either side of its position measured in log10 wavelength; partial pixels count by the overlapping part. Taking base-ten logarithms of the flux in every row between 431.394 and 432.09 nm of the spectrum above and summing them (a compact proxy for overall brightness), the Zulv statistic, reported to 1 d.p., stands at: 13.4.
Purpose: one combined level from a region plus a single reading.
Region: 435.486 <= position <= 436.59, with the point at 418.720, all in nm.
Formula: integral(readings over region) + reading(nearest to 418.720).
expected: 168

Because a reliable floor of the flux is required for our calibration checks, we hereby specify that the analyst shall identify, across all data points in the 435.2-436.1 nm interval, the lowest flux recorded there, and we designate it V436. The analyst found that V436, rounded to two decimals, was 76.67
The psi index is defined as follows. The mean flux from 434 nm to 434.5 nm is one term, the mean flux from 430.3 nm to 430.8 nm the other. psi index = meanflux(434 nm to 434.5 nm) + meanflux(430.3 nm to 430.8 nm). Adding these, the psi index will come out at 152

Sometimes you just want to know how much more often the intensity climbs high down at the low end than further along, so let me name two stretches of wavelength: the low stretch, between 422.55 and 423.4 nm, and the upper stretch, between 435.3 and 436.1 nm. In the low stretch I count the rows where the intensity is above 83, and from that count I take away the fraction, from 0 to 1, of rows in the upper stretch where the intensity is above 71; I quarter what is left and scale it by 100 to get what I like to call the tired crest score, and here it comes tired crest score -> -25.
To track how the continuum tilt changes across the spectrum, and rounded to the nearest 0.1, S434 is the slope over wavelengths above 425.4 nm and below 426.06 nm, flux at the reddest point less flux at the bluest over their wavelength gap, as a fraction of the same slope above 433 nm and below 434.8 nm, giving 7.1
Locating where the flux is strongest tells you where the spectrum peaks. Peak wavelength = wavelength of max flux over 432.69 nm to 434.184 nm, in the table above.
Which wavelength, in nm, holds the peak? 433.535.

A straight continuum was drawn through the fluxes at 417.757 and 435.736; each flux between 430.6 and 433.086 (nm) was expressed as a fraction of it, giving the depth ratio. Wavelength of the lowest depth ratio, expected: 430.748 nm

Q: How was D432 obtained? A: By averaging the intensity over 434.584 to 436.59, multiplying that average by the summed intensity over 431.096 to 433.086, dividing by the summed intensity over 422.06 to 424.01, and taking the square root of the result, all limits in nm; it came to 14.3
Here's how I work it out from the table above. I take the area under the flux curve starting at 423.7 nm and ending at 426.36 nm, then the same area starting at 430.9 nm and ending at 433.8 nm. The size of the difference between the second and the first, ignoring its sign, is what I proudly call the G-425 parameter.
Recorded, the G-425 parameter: 91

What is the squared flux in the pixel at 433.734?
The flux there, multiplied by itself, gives 7215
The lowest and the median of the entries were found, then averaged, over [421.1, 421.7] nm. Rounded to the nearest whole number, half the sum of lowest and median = 62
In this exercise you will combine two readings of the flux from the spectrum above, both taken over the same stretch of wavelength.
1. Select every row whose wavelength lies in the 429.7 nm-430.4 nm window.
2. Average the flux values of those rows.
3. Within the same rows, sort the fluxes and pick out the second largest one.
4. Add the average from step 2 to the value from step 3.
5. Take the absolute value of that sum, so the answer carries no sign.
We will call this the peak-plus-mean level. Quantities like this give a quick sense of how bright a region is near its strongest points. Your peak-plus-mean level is 134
